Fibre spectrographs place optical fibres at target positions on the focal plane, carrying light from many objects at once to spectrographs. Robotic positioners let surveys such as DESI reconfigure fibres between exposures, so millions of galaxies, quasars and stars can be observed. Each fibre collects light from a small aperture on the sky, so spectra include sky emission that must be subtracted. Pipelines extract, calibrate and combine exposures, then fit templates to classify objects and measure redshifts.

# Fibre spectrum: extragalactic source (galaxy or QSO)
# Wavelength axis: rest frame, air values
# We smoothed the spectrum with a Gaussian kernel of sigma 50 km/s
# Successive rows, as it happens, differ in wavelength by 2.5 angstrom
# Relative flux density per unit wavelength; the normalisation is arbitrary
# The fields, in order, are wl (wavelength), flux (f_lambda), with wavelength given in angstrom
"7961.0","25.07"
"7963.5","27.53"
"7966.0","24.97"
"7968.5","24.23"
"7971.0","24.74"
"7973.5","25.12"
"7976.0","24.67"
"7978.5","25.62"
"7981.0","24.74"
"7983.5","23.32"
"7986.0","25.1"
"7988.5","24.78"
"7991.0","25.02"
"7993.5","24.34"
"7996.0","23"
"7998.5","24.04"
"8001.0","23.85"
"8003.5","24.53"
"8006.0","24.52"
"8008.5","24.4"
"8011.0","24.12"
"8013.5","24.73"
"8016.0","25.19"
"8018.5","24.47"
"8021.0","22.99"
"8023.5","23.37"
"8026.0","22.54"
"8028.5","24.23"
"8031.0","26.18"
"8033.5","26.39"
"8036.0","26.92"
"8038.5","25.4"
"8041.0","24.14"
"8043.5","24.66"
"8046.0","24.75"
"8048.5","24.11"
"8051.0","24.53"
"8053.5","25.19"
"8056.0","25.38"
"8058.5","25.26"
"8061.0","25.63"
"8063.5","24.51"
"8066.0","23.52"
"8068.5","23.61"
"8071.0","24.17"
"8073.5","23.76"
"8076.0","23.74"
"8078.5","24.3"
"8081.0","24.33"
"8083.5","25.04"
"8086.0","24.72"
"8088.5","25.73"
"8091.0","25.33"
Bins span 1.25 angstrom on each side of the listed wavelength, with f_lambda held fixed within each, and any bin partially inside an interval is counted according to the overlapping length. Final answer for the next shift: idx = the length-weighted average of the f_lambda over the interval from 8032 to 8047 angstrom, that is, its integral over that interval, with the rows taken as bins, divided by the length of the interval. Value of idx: 25.4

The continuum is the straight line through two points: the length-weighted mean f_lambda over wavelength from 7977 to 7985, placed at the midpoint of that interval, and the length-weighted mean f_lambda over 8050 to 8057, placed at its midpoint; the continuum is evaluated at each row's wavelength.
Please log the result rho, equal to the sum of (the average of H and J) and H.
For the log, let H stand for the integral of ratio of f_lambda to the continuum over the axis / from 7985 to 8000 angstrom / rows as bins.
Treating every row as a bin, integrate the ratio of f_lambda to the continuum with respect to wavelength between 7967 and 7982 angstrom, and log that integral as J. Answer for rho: 29.8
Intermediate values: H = 14.8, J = 15.2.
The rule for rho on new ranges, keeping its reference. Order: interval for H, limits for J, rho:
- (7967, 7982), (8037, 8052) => 30.2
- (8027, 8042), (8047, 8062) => 30.5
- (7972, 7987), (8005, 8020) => 30.1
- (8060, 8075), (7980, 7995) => 29.1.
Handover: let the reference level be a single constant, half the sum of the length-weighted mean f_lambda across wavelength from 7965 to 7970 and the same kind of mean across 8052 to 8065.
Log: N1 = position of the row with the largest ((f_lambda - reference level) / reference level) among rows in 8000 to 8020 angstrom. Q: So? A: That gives 8016.0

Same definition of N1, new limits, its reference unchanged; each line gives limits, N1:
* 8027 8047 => 8036.0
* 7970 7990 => 7978.5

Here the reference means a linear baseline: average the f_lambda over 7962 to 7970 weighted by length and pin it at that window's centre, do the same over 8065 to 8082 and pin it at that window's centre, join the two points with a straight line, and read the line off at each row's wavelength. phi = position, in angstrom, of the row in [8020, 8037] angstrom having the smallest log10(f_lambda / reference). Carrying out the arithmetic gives 8026.0 angstrom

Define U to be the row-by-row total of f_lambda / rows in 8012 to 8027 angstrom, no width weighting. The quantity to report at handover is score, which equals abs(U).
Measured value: 143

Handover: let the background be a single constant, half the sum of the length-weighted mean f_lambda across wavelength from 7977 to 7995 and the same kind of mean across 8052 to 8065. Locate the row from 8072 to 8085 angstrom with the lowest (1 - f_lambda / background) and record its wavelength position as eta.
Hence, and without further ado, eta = 8083.5 angstrom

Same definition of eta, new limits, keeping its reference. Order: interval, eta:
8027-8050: 8036.0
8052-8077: 8061.0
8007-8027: 8016.0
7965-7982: 7978.5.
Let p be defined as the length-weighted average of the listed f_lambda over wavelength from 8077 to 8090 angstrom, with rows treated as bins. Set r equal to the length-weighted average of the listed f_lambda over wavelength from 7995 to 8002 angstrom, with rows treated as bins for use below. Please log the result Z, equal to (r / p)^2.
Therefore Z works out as 0.91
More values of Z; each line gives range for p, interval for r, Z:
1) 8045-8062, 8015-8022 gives 0.94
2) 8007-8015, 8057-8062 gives 1.08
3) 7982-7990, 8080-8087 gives 1.02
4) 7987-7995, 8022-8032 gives 0.95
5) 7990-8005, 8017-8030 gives 0.96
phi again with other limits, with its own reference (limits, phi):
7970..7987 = 7983.5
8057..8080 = 8066.0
